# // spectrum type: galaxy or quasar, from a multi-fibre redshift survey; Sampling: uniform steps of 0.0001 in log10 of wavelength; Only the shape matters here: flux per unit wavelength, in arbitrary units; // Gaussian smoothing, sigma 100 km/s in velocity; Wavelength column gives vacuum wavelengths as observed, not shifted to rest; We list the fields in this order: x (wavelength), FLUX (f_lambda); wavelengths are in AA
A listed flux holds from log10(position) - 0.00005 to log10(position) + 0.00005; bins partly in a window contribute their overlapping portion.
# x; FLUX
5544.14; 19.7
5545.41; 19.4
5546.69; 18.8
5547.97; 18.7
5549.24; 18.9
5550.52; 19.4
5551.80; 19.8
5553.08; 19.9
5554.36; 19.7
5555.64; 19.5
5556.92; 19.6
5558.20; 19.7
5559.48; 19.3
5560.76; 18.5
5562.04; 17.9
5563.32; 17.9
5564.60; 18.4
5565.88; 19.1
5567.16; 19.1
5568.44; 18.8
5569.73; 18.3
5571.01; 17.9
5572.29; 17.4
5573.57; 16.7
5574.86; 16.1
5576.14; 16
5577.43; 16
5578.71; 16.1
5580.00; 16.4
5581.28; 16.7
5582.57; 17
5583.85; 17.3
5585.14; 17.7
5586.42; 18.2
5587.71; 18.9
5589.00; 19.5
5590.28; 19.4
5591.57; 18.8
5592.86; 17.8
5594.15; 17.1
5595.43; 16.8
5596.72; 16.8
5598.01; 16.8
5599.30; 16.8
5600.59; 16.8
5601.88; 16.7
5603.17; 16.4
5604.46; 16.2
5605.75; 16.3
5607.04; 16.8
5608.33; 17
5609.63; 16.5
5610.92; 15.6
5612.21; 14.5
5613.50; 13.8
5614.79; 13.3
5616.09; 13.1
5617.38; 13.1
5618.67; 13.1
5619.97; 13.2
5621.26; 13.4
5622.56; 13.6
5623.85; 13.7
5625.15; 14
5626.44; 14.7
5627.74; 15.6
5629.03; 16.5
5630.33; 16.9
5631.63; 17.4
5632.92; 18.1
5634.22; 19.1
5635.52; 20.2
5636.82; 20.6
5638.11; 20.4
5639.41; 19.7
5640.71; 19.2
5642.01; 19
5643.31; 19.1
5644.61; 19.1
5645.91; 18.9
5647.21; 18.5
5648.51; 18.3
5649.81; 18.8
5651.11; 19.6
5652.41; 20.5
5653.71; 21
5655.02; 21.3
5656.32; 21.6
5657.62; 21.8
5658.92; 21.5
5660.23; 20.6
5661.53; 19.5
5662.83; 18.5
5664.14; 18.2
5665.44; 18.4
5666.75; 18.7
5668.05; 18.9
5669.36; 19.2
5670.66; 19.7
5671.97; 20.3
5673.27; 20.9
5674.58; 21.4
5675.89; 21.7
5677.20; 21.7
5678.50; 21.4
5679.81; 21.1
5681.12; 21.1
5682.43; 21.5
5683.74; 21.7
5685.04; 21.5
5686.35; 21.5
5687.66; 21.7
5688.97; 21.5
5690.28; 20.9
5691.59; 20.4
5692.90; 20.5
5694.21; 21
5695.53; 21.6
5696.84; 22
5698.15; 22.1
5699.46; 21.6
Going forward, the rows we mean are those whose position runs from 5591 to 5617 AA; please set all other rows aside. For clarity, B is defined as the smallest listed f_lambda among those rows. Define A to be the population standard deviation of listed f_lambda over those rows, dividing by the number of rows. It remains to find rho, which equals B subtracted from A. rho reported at -11.7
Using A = 1.4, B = 13.1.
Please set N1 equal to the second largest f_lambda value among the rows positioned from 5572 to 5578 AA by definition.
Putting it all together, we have 16.7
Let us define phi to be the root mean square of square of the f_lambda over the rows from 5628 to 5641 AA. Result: 360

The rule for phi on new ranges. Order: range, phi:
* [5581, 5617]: 287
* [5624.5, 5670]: 368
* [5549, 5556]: 382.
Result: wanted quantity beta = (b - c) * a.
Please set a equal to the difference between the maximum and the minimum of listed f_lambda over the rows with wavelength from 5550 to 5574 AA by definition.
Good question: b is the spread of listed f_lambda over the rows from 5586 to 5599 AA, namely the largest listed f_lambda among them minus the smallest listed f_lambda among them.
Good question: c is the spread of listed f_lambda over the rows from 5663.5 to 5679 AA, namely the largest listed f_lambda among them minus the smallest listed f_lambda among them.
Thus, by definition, -2.6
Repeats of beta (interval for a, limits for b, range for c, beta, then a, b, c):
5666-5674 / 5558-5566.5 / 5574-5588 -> -2.4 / 2.2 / 1.8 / 2.9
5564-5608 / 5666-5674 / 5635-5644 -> 2.1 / 3.5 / 2.2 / 1.6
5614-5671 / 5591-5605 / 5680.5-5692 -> 11.3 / 8.7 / 2.6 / 1.3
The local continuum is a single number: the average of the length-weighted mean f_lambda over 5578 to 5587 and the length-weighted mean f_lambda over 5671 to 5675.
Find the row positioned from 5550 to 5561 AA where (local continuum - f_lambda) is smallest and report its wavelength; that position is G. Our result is 5553.08 AA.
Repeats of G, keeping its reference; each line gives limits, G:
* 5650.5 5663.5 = 5657.62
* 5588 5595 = 5589.00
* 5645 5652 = 5651.11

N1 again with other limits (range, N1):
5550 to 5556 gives 19.8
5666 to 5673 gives 19.7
